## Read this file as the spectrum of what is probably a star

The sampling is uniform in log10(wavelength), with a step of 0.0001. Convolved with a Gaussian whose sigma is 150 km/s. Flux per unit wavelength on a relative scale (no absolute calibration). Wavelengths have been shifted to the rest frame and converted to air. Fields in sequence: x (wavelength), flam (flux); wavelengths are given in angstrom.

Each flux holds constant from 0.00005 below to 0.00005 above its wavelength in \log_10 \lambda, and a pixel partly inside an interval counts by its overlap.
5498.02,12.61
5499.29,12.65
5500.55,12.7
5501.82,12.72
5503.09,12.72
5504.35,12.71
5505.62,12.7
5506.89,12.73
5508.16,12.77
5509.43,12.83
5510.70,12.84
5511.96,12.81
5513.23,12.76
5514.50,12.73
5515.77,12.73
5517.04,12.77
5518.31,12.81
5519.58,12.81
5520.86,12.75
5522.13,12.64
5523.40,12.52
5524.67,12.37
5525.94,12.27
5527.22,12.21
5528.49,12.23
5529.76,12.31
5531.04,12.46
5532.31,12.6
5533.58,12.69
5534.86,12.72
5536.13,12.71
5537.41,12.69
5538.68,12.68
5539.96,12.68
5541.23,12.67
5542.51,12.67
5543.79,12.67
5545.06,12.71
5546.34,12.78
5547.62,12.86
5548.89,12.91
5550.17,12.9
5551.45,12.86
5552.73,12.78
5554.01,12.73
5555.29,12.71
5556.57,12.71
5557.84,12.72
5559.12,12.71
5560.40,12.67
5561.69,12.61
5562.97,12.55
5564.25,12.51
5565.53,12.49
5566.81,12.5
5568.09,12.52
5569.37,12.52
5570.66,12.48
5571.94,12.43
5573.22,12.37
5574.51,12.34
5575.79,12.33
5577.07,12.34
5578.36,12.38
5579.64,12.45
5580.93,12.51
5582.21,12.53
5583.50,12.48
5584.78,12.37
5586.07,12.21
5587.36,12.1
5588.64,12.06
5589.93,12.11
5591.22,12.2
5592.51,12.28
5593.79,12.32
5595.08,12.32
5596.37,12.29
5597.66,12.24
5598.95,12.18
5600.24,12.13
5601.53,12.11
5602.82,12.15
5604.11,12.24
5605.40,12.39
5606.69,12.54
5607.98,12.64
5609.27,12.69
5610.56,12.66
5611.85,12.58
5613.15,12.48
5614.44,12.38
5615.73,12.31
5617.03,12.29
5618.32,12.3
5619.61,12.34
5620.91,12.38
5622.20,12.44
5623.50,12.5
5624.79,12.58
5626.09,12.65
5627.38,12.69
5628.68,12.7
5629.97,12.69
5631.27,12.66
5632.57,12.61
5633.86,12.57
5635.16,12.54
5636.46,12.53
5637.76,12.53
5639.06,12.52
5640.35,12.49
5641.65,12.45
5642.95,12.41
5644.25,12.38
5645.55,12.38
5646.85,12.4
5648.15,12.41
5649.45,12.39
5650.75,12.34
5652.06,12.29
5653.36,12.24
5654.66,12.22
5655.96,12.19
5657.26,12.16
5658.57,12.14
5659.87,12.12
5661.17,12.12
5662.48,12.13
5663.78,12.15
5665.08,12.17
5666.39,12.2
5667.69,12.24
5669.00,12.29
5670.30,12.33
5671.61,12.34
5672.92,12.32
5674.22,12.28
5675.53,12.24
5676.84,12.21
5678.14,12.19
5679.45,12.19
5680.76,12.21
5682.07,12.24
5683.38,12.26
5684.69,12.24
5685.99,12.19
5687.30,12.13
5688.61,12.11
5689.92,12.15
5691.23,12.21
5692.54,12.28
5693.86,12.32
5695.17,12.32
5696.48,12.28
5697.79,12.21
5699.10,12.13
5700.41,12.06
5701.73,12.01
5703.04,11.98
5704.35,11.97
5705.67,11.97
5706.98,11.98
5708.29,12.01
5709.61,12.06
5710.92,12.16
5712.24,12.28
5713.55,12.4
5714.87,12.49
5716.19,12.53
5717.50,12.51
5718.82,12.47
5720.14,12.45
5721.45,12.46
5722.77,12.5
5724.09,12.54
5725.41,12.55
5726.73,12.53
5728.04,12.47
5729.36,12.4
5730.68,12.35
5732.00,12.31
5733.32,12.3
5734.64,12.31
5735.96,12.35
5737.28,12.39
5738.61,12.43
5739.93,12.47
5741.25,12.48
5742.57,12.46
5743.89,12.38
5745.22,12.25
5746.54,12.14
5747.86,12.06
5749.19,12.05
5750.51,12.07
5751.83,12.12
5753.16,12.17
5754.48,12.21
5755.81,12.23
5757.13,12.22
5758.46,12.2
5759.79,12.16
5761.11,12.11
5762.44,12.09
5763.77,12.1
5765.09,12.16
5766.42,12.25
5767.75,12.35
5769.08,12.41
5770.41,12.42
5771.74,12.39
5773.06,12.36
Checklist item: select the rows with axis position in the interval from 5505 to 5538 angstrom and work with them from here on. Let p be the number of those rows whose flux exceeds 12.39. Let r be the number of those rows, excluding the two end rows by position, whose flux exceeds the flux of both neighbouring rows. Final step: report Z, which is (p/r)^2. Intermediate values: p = 21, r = 2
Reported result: 110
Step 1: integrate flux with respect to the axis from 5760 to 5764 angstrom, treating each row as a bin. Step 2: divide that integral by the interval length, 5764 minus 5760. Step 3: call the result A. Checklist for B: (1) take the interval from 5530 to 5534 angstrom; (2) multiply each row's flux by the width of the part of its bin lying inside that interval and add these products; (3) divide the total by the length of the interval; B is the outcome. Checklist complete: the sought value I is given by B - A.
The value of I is 0.45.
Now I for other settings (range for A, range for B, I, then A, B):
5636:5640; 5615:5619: -0.23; 12.5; 12.3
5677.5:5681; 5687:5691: -0.04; 12.2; 12.1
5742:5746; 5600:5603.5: -0.22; 12.3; 12.1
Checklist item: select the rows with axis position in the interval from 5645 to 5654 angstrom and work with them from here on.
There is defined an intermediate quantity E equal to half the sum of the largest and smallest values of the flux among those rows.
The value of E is 12.3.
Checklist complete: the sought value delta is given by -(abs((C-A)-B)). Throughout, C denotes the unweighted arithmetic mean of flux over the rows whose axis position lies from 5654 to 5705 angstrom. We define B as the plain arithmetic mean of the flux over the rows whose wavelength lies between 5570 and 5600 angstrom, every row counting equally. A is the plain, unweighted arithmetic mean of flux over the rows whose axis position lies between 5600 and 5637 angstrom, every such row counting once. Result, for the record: -12.6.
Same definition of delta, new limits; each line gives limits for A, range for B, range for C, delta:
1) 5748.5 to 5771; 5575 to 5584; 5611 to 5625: -12.2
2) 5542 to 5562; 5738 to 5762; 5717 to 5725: -12.5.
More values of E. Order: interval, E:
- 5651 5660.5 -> 12.2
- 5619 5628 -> 12.5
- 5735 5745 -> 12.4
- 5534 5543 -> 12.7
